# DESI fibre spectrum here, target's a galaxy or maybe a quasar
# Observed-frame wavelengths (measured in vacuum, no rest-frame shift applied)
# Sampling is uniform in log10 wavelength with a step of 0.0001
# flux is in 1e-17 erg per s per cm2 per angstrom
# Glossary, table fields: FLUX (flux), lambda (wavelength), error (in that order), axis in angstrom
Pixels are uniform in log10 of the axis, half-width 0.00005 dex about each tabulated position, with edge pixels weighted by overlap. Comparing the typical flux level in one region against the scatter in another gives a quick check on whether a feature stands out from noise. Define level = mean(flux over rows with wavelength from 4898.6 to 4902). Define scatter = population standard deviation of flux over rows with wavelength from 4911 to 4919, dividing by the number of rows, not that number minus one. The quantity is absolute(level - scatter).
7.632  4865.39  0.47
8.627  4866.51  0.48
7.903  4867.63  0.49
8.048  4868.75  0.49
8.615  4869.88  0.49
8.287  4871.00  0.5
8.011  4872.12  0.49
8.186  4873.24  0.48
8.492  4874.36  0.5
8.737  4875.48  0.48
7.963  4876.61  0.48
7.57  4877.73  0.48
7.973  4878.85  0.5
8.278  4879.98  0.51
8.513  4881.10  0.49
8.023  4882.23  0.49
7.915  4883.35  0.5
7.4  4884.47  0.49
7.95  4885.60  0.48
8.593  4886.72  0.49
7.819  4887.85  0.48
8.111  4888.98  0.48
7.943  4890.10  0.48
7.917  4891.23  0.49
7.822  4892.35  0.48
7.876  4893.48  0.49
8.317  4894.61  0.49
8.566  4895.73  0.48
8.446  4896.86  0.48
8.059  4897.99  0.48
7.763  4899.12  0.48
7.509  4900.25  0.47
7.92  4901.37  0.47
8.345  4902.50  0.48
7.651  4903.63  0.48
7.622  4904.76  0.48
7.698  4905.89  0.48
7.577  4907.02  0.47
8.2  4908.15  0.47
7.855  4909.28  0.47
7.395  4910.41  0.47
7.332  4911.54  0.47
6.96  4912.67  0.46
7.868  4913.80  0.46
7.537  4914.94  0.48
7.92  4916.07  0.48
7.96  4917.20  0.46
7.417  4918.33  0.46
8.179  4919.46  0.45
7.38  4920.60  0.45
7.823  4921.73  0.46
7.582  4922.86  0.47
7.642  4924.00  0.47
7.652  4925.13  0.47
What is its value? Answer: 7.4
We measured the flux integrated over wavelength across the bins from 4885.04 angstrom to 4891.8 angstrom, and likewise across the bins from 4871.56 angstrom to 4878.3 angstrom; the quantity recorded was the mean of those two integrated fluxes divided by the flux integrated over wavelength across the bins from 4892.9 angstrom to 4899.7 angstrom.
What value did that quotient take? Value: 0.99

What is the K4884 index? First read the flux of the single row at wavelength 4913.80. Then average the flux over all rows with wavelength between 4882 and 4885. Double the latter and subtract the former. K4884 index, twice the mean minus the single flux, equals 7.7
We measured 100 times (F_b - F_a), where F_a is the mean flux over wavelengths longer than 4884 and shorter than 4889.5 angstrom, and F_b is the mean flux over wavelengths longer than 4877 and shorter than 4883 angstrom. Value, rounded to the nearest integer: 10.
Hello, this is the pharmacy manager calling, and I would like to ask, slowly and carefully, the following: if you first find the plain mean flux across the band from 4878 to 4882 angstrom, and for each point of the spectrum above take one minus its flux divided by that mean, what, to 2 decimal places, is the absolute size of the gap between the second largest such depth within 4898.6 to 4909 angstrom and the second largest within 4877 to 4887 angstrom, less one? -1.00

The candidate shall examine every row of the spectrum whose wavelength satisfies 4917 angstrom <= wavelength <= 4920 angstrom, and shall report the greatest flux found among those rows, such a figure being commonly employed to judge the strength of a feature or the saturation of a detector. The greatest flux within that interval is 8.179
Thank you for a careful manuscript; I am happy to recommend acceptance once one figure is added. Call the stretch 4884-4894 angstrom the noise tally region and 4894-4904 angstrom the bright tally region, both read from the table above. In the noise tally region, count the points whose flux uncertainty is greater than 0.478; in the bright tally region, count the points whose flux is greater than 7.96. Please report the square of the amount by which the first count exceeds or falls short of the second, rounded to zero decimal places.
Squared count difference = 16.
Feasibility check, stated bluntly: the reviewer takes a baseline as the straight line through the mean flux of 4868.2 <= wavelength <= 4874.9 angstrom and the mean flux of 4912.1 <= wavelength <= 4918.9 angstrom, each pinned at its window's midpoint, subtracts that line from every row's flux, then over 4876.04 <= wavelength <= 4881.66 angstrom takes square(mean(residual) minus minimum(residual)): 0.26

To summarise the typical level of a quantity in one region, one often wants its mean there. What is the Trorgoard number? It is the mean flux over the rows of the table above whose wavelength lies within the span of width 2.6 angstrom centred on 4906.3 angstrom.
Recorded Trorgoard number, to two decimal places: 7.64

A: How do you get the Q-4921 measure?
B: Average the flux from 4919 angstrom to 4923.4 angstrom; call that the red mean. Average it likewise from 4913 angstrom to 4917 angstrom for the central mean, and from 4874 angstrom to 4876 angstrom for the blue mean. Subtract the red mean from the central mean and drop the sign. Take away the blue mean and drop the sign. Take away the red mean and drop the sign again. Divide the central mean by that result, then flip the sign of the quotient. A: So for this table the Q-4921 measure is -9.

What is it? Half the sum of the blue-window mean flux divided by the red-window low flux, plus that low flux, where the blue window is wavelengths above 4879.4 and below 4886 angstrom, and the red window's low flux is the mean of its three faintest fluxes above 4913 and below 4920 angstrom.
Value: 4.33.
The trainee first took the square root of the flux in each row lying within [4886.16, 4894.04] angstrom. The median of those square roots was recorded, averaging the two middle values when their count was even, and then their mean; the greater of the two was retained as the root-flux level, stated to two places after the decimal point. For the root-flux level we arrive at 2.83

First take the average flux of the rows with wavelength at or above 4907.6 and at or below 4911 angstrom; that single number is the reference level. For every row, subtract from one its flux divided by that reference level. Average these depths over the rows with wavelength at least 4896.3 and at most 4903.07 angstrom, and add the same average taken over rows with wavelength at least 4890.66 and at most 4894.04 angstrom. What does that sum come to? -0.03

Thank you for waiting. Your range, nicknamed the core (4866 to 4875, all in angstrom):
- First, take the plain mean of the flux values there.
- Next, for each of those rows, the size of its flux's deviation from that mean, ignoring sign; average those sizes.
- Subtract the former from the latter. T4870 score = -8.0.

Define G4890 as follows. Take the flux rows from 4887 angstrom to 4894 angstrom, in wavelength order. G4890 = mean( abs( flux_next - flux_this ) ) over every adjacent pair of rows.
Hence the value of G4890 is 0.13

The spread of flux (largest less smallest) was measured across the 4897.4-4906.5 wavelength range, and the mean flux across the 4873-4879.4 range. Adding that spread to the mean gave 8.99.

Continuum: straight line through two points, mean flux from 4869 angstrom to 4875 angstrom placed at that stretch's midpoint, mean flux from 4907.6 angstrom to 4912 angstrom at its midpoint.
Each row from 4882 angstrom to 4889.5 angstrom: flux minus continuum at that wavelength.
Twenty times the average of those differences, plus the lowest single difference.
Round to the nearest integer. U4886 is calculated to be -3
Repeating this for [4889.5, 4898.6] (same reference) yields 3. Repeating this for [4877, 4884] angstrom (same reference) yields -3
